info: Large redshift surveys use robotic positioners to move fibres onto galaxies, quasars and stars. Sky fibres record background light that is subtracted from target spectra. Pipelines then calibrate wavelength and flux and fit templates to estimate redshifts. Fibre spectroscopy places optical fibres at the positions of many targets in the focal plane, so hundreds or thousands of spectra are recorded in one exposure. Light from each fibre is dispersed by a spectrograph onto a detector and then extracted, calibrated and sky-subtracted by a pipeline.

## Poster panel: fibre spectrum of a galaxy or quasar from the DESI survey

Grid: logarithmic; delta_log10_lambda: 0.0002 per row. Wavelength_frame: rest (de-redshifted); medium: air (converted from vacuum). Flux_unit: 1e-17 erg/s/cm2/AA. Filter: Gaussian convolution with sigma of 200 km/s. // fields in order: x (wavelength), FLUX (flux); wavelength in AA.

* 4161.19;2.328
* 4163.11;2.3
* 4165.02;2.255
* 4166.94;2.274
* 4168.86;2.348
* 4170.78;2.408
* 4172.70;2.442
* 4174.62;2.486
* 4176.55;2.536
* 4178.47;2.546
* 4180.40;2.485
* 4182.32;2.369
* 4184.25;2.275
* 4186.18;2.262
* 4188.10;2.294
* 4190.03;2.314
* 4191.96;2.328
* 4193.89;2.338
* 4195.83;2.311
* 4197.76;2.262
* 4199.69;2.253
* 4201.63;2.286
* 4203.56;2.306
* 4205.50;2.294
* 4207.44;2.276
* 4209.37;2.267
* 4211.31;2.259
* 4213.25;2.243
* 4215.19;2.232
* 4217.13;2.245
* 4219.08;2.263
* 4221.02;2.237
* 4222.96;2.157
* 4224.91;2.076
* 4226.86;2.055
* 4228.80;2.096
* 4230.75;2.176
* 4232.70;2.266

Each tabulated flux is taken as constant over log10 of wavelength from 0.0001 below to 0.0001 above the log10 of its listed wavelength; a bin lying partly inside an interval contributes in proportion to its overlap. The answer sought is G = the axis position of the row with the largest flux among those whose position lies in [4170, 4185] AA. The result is 4178.47 AA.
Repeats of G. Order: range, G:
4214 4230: 4219.08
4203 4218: 4203.56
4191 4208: 4193.89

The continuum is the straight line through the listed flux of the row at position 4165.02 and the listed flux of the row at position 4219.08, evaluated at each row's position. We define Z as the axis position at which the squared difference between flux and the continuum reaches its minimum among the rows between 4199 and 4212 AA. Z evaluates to 4211.31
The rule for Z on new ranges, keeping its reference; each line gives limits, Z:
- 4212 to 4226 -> 4219.08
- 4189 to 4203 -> 4197.76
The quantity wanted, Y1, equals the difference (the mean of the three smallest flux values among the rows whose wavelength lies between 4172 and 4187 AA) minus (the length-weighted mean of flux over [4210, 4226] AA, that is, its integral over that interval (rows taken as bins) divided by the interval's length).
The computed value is 0.09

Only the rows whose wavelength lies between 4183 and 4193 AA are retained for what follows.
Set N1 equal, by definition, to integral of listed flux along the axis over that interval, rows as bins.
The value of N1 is 23.0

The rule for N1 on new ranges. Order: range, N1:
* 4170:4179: 22.3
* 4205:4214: 20.4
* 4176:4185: 22.0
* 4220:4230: 21.3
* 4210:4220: 22.5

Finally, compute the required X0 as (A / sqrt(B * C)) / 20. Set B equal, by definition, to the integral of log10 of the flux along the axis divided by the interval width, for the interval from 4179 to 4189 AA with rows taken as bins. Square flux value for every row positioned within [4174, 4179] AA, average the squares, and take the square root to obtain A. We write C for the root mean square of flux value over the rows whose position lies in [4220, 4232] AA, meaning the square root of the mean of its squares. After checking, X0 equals 0.142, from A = 2.52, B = 0.370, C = 2.13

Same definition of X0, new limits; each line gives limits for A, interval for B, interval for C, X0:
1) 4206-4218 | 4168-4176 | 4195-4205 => 0.120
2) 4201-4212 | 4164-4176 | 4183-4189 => 0.123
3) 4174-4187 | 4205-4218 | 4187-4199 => 0.134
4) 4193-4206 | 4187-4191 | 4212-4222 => 0.127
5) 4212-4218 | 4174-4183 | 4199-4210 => 0.118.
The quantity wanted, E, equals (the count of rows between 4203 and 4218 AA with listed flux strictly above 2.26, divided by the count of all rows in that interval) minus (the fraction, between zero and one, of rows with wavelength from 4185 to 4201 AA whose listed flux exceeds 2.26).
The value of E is -0.4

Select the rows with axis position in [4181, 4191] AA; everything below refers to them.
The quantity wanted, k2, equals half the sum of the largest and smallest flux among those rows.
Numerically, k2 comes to 2.32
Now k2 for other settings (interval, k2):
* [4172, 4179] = 2.49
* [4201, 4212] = 2.28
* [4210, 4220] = 2.25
